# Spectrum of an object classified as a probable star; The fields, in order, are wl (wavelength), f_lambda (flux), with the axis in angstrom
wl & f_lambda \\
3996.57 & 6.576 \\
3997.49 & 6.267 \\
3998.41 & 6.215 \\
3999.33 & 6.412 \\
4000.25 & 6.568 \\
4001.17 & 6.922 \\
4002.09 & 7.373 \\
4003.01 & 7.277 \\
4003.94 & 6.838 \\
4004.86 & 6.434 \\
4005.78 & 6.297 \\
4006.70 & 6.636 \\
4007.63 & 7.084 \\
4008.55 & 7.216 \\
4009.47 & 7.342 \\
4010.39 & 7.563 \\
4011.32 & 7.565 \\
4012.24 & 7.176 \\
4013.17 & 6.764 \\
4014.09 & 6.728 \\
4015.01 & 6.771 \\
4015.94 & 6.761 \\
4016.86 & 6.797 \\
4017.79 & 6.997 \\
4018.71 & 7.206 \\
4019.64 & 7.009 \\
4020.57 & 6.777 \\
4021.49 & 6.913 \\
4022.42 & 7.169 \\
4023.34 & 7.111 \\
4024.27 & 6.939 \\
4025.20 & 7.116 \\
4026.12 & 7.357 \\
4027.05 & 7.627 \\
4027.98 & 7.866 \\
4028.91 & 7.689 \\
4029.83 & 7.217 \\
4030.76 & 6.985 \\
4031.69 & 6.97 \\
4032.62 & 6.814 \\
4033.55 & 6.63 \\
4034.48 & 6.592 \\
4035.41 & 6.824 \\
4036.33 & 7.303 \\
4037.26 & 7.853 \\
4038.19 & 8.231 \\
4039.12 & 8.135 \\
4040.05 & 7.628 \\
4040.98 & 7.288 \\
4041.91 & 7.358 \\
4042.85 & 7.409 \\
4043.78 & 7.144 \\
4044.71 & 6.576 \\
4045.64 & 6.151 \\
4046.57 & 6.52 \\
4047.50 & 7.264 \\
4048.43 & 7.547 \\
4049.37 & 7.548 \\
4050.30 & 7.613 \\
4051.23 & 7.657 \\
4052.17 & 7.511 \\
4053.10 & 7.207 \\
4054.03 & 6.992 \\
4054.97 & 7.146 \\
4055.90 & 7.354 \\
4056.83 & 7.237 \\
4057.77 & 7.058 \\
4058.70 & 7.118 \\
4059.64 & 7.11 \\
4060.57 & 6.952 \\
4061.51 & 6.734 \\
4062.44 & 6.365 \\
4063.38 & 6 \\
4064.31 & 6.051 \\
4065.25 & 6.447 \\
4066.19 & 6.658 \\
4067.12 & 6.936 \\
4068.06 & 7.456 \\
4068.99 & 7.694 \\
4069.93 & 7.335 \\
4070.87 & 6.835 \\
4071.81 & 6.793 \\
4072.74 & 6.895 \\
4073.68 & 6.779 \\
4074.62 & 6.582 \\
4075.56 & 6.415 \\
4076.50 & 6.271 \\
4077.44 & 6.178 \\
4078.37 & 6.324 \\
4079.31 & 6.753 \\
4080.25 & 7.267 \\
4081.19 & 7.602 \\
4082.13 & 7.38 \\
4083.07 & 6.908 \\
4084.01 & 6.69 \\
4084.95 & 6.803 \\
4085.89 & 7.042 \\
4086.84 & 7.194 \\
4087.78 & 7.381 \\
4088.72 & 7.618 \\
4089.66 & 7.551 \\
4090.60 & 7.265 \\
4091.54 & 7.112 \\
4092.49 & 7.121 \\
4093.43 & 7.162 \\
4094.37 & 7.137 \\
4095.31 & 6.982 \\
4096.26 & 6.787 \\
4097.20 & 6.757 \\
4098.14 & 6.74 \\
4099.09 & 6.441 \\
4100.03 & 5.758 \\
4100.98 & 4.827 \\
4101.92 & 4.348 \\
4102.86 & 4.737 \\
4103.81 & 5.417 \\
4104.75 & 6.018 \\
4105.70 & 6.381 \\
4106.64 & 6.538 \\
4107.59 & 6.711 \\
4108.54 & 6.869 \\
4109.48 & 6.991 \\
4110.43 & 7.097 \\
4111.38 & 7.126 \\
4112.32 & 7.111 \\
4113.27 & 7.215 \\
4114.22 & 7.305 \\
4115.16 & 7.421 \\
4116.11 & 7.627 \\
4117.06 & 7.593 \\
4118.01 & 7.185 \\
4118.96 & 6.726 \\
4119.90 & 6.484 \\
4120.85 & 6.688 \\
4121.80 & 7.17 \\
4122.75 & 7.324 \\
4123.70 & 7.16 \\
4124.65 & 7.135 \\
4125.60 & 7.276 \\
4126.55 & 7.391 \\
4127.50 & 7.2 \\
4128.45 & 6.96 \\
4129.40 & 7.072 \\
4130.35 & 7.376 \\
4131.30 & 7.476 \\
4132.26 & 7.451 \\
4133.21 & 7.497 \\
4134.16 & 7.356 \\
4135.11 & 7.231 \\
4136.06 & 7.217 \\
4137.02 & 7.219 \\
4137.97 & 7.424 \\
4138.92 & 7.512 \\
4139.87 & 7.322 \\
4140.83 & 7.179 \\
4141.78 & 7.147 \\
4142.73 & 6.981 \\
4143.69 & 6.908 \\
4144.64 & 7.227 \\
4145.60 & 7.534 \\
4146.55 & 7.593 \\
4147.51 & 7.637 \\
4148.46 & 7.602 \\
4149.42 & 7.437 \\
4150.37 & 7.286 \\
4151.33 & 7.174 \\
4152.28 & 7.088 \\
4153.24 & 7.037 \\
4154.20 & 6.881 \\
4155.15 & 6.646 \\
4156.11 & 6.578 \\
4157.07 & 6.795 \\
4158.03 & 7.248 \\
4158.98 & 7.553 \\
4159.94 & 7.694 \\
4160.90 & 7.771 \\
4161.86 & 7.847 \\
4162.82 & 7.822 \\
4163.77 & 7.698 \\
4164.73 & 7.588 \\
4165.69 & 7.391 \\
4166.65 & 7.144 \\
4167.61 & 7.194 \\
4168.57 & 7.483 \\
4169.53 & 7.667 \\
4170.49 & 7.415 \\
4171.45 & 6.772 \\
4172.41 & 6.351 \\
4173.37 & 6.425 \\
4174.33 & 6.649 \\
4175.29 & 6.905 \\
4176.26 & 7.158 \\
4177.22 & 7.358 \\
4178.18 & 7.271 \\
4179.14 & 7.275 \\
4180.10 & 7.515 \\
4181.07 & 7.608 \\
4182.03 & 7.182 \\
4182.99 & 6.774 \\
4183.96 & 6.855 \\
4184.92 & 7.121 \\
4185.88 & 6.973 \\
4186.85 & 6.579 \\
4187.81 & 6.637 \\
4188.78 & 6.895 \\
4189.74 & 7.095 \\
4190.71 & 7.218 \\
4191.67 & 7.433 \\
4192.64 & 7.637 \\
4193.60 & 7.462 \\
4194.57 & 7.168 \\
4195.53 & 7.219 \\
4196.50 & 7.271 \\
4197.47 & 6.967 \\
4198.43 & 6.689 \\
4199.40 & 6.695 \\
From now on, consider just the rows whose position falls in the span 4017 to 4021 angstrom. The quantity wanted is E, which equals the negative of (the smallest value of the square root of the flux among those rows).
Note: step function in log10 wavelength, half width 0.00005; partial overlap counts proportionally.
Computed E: -2.60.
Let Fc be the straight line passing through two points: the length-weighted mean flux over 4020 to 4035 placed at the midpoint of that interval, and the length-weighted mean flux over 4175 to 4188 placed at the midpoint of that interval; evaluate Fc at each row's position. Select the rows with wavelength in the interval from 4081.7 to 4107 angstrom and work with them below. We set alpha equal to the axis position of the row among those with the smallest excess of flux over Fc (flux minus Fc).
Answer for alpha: 4101.92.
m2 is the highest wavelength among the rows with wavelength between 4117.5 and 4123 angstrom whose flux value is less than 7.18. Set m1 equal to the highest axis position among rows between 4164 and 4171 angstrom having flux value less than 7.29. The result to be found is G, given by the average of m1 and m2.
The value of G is 4144.7 angstrom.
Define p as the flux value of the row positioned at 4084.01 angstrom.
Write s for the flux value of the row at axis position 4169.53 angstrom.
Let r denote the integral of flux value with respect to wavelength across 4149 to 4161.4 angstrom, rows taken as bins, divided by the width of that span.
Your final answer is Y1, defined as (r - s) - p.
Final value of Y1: -7.2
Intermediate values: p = 6.69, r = 7.17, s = 7.667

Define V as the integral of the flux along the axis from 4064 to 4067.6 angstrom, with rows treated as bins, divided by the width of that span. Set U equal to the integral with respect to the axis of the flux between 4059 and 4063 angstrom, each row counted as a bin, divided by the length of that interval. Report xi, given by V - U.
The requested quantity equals -0.2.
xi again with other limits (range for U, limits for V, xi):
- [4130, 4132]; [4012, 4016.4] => -0.6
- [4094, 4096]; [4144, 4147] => 0.4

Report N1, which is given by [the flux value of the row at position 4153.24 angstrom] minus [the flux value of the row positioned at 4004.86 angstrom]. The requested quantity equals 0.6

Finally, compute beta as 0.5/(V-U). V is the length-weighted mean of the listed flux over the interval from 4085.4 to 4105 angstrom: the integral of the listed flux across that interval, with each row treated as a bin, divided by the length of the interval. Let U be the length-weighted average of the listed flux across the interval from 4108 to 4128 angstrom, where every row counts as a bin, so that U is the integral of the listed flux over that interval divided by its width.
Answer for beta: -1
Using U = 7.15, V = 6.55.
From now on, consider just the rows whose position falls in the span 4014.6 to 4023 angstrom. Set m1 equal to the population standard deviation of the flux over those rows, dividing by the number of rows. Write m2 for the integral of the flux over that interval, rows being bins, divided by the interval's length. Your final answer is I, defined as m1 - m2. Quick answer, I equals -6.77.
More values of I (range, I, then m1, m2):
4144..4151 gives -7.30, 0.15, 7.45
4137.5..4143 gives -7.10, 0.18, 7.28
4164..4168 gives -7.17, 0.18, 7.35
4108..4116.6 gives -6.98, 0.22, 7.19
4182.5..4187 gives -6.70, 0.18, 6.88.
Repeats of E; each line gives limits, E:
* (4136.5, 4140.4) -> -2.69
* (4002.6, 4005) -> -2.54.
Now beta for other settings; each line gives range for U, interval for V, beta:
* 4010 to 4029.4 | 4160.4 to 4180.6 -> 4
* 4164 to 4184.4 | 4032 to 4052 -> 5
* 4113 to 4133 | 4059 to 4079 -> -1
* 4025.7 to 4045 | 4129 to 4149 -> 28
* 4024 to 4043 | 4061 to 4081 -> -1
